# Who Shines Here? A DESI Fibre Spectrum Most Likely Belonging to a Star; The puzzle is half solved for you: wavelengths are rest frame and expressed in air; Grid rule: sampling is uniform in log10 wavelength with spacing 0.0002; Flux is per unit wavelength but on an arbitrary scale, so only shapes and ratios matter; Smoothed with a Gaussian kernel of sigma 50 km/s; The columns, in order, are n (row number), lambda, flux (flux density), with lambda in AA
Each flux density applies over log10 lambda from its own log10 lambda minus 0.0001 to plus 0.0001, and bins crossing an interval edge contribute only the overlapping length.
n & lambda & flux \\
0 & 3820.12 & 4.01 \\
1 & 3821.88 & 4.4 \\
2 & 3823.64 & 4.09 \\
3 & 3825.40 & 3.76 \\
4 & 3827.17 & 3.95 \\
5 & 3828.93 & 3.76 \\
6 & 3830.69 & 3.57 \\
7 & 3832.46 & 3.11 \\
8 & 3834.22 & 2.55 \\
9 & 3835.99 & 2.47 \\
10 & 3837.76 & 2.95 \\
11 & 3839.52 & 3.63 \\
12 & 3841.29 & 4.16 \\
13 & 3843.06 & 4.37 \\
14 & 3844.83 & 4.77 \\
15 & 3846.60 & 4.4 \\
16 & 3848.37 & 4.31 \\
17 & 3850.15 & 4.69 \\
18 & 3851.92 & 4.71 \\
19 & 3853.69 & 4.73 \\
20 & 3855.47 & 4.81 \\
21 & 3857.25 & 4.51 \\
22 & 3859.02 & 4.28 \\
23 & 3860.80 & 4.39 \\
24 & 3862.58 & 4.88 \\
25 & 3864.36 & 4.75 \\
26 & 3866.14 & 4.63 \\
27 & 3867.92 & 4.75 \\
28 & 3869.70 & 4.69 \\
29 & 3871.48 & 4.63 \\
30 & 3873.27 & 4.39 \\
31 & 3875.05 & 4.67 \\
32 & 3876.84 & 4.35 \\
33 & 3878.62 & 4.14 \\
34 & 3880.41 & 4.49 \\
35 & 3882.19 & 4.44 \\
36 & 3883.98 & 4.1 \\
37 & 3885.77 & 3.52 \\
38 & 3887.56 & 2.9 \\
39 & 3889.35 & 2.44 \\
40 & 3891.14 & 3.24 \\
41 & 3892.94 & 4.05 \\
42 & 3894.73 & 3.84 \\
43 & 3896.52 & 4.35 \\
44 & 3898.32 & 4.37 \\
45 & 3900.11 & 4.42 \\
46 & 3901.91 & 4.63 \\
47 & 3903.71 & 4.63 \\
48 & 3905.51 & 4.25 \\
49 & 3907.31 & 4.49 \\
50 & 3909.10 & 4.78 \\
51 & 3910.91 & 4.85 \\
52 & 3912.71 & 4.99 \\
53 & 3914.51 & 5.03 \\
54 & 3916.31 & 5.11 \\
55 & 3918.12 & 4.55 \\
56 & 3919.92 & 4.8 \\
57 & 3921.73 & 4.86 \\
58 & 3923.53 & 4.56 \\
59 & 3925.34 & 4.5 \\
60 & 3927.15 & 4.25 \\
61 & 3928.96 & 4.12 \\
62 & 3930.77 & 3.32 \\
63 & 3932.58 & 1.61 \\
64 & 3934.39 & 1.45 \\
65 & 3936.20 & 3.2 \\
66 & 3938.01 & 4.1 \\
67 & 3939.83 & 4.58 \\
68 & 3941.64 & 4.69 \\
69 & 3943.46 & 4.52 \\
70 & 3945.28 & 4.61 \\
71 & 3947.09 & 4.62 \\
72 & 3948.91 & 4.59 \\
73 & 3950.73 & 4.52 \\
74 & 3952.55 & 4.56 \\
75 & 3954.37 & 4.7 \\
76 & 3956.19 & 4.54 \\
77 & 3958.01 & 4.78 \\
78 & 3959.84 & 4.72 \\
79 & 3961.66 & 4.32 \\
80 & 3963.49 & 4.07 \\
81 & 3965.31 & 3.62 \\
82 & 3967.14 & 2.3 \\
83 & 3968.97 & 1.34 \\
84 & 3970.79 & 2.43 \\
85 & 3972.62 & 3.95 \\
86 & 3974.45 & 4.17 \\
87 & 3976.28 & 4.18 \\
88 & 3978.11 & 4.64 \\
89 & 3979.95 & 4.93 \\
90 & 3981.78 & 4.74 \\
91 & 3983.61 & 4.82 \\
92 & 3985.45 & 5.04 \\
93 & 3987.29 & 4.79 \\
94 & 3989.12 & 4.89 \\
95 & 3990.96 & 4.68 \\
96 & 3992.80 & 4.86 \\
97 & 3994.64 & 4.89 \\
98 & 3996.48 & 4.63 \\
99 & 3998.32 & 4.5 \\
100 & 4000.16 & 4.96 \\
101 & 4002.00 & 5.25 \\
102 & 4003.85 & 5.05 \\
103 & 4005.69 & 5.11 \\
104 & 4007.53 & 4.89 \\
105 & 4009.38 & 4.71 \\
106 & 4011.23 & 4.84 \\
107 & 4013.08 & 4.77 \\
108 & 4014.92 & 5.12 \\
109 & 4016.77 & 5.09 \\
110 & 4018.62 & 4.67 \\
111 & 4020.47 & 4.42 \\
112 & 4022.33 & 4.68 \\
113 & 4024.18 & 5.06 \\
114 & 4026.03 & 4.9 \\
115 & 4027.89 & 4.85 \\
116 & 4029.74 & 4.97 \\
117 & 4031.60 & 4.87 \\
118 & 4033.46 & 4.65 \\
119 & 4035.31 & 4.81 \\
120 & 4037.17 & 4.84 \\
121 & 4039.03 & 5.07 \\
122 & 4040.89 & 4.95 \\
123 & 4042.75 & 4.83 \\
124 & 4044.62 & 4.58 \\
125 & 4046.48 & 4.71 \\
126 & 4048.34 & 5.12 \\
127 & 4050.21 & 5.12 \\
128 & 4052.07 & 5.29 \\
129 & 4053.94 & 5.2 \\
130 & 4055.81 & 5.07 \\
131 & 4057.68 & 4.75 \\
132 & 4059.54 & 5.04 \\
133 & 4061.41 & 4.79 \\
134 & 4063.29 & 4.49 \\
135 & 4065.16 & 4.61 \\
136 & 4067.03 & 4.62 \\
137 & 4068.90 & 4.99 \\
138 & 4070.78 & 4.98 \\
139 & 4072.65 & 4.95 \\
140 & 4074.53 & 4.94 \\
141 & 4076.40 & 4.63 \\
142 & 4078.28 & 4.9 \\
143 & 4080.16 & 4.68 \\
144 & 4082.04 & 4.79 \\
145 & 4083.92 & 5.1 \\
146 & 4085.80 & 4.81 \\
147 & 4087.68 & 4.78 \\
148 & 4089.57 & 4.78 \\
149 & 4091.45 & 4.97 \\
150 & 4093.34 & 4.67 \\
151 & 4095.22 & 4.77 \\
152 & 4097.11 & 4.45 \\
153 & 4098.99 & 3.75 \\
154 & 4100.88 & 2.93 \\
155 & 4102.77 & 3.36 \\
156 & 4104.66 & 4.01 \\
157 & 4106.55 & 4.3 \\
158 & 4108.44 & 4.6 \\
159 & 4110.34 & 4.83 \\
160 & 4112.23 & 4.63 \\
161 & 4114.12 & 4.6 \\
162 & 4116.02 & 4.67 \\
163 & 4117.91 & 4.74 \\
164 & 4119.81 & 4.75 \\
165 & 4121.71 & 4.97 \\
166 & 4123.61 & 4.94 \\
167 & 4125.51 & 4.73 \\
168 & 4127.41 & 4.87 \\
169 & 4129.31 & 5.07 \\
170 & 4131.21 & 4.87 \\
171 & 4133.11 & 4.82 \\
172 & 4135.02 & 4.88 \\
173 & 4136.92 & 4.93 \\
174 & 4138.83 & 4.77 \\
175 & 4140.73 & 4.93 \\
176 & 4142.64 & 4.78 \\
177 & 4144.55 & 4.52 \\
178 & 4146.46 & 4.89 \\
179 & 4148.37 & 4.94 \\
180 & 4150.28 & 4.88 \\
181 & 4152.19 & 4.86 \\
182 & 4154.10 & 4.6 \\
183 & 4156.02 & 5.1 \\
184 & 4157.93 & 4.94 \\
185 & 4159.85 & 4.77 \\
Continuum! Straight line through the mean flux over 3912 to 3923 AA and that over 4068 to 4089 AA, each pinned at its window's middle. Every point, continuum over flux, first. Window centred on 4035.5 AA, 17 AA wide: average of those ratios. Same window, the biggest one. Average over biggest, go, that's 1.0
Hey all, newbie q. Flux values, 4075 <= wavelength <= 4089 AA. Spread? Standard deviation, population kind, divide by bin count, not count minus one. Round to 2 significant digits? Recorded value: 0.14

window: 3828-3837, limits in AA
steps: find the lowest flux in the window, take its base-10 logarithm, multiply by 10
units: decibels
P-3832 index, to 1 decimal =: 3.9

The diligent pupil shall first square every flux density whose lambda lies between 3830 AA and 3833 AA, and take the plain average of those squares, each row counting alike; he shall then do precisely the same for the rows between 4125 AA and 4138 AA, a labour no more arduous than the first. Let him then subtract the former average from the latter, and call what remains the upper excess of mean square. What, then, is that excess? 13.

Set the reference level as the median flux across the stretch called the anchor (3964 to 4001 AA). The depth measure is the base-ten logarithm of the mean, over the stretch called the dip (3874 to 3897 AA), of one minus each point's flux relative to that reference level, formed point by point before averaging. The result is -0.78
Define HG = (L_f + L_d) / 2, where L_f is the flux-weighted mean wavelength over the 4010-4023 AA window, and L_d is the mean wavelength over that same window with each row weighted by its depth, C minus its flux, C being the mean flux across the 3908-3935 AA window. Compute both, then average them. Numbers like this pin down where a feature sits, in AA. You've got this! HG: 4016.4 AA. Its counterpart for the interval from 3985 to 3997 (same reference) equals 3990.7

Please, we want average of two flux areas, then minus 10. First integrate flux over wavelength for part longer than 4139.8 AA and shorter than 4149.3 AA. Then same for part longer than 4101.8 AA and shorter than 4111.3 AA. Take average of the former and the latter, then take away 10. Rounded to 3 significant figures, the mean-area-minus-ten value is 32.9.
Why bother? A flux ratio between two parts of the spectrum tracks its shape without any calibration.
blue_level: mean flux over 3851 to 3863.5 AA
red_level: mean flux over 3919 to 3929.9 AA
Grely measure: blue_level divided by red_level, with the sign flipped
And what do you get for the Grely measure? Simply -1.02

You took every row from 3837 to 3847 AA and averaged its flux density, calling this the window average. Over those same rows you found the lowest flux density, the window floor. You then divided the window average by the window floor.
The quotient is 1.37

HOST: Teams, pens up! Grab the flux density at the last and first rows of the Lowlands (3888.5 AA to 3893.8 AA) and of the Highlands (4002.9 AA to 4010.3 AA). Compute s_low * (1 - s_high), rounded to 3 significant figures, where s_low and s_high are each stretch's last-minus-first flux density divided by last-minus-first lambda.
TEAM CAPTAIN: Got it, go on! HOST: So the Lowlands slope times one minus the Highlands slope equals 0.476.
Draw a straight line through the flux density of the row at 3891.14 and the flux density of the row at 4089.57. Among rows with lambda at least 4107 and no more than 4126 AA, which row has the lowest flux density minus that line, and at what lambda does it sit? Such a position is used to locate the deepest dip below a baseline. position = 4114.12 AA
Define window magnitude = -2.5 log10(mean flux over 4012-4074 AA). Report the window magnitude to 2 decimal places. -1.72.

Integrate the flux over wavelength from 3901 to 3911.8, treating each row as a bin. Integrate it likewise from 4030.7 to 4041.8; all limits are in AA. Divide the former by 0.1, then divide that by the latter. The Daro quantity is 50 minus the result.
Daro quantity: 40.8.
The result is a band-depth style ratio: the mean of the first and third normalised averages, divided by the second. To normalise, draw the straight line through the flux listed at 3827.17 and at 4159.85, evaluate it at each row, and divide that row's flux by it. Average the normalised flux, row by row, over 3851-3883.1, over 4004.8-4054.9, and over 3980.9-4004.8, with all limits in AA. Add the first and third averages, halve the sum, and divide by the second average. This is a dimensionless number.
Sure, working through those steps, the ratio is 1.020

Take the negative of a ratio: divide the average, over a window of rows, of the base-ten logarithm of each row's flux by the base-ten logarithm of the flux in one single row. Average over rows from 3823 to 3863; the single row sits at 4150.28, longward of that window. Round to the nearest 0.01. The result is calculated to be -0.87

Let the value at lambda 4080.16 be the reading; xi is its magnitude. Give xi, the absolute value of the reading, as 4.68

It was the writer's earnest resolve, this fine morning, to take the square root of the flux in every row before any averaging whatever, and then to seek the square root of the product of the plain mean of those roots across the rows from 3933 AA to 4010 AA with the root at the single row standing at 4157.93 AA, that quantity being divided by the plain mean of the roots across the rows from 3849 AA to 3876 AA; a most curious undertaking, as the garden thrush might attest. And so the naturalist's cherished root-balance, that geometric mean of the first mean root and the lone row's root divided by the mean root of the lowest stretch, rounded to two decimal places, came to 1.00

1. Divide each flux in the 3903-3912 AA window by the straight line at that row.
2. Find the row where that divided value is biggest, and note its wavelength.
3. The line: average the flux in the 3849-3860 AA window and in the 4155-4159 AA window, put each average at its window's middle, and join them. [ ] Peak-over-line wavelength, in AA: 3910.91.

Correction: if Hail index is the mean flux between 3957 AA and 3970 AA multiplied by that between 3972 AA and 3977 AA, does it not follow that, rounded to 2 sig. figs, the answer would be 15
